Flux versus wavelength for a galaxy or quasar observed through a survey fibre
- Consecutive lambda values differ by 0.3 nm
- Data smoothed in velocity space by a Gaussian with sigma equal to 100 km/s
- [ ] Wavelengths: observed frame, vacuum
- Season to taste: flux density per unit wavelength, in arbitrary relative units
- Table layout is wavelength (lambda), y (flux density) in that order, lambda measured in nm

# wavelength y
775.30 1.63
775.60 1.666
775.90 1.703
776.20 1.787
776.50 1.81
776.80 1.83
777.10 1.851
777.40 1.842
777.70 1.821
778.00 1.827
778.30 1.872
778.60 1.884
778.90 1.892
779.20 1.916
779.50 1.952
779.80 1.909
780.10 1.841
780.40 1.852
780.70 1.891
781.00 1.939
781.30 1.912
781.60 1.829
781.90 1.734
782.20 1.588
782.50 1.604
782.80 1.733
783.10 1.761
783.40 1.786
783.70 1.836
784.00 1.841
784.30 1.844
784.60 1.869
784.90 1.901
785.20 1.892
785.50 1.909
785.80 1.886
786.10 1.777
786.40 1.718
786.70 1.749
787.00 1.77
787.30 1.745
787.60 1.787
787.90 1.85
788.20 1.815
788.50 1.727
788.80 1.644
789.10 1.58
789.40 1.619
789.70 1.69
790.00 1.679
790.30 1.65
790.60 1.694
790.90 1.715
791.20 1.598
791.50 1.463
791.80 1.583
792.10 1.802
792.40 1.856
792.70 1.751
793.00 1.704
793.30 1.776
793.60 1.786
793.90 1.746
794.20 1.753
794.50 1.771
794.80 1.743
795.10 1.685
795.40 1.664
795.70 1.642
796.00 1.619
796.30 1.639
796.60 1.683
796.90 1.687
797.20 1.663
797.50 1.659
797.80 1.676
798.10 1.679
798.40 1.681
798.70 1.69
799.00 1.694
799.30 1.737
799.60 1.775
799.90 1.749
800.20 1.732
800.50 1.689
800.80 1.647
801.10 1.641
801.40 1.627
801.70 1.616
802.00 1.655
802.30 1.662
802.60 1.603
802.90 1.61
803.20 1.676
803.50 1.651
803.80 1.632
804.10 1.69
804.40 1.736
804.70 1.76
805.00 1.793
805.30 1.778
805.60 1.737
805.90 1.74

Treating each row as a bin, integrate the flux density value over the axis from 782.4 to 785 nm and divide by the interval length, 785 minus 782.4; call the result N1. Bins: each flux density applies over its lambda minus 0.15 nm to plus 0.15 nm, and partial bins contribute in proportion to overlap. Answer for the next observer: 1.80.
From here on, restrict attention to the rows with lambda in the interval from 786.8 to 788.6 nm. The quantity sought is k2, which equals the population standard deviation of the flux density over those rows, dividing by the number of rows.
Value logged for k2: 0.041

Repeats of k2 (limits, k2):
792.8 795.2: 0.033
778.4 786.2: 0.091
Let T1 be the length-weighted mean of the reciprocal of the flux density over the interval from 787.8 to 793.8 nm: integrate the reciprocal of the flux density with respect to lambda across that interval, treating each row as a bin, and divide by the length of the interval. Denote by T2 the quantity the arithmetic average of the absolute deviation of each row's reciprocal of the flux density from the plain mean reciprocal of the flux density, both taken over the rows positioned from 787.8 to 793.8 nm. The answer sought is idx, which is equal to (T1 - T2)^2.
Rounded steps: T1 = 0.591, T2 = 0.028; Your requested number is 0.317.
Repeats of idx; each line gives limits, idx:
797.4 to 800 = 0.332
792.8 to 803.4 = 0.335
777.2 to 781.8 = 0.274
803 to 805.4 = 0.322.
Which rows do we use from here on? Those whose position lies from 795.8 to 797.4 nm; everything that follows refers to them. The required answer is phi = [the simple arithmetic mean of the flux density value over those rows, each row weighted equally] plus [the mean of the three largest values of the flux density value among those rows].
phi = 3.34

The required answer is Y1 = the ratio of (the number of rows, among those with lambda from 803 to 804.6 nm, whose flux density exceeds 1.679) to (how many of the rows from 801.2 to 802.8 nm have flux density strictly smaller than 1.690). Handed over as 0.4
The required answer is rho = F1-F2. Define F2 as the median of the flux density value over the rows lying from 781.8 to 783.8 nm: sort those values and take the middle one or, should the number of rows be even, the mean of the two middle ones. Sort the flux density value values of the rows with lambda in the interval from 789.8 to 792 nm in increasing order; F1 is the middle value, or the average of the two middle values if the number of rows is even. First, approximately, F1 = 1.65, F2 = 1.73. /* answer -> -0.08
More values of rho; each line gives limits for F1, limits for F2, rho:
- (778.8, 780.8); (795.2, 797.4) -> 0.23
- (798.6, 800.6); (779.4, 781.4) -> -0.18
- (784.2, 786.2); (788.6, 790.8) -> 0.24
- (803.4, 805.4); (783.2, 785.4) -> -0.11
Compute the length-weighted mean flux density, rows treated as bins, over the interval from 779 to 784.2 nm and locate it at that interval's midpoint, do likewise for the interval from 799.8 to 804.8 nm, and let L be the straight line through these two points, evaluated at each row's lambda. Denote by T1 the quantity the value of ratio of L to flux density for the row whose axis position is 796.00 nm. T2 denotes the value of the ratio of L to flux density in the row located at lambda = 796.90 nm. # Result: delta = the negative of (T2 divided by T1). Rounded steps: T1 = 1.06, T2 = 1.01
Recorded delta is -0.96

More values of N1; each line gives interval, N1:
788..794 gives 1.69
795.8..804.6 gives 1.67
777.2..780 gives 1.88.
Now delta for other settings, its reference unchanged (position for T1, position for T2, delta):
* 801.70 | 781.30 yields -0.92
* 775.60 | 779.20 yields -0.86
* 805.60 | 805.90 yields -1.00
